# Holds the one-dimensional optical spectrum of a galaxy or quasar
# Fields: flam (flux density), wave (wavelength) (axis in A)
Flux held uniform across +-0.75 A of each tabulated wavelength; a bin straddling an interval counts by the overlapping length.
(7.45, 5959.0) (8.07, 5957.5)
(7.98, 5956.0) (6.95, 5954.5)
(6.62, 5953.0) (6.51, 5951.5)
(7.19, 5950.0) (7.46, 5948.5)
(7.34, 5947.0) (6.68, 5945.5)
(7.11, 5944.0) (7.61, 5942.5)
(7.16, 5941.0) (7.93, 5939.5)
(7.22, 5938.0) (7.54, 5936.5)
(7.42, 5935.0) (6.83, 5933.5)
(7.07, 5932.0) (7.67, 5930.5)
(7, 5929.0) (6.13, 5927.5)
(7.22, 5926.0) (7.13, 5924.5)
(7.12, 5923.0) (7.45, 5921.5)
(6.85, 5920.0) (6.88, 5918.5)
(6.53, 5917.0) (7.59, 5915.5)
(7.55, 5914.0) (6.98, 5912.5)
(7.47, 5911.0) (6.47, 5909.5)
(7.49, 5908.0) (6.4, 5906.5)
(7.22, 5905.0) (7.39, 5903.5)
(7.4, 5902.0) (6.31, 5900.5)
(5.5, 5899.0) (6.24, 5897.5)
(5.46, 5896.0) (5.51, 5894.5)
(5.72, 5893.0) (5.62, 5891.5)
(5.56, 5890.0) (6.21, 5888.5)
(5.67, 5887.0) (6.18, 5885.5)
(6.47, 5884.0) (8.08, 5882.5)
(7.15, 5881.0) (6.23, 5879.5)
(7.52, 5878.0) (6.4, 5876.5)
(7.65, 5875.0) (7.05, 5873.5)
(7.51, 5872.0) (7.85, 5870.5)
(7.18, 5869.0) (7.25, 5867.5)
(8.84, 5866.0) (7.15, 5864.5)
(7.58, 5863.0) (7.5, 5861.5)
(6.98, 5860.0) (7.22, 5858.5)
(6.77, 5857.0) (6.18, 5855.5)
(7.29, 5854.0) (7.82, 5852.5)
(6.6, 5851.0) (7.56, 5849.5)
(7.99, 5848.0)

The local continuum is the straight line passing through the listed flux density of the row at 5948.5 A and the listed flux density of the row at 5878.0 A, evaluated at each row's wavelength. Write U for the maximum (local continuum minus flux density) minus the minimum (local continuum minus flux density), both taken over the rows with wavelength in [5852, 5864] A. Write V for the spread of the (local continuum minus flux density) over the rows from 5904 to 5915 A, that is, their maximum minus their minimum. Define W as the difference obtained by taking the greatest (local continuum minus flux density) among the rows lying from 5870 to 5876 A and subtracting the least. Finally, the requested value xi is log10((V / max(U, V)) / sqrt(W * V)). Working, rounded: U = 1.6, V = 1.2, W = 0.8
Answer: -0.13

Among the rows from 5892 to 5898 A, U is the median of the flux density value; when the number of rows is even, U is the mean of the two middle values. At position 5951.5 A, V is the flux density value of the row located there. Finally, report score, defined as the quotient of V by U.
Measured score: 1.16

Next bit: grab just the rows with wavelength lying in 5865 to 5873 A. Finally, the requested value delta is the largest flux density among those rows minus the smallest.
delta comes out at 1.7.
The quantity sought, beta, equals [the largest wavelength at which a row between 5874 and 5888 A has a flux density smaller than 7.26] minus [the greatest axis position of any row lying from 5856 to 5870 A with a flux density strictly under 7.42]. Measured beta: 18.0 A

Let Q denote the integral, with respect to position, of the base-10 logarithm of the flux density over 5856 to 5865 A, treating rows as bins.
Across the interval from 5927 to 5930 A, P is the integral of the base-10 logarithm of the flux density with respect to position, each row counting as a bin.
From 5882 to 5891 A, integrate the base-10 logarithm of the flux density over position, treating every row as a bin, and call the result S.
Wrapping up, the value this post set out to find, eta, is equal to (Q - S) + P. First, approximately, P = 2.5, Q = 7.7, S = 7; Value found 3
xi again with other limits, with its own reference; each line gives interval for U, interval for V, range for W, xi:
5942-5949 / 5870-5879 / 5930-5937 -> -0.04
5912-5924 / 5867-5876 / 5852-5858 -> -0.18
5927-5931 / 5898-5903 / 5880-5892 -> -0.34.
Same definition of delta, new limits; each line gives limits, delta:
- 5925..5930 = 1.1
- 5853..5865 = 1.4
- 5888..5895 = 0.7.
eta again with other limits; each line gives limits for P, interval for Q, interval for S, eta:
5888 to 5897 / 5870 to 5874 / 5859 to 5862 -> 8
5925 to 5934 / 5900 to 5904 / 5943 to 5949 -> 6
